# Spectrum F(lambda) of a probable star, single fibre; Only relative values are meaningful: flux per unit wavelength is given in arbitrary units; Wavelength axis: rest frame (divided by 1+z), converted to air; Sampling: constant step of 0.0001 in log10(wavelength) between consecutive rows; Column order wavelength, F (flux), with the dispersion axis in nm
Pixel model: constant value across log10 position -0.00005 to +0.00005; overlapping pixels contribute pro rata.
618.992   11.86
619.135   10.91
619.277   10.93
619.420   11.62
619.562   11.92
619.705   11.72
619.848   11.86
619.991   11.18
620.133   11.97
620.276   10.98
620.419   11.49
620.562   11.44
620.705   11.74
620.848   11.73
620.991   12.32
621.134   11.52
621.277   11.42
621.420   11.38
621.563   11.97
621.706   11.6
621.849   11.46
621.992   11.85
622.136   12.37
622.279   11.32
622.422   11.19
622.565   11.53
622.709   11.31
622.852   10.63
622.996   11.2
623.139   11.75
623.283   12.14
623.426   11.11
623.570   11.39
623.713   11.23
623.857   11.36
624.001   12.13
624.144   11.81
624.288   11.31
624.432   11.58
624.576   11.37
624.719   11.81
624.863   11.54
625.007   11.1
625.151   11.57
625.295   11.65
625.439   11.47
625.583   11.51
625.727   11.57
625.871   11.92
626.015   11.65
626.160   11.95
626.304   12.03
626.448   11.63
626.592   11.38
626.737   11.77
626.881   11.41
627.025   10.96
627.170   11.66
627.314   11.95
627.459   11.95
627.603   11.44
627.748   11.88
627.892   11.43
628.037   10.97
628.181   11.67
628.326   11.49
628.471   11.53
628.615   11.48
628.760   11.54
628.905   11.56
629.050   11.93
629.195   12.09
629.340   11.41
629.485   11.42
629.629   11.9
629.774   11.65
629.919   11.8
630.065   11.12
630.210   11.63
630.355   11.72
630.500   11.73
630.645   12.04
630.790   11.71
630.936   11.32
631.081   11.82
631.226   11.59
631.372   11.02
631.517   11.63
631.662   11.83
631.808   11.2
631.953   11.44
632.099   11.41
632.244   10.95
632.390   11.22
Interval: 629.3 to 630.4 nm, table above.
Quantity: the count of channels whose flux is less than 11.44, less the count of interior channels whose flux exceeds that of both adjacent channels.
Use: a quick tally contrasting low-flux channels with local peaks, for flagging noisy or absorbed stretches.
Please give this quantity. 1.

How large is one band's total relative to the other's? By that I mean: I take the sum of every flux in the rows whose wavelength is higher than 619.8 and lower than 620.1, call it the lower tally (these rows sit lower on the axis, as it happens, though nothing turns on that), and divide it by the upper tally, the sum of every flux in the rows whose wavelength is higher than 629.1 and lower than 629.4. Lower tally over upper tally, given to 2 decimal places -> 0.98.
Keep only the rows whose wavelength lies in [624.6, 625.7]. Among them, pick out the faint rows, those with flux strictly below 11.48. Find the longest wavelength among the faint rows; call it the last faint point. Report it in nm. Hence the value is 625.439 nm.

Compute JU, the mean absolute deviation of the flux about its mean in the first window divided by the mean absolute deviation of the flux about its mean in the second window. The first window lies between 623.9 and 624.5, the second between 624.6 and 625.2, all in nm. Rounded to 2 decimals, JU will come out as 1.30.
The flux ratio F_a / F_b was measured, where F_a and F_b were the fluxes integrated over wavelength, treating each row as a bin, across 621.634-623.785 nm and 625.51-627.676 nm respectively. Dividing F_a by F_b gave 0.978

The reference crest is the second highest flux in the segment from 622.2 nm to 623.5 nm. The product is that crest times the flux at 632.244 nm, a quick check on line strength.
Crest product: 129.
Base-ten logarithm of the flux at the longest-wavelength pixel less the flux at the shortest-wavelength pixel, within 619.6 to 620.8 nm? -1.7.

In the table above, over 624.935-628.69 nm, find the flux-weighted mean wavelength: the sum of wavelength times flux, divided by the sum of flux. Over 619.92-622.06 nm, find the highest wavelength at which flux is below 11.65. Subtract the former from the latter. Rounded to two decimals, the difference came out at -4.96 nm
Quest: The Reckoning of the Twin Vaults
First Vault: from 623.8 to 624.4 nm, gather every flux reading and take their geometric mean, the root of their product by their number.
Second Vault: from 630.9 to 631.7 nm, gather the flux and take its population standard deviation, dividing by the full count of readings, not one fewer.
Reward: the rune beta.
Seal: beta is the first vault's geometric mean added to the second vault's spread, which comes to 11.9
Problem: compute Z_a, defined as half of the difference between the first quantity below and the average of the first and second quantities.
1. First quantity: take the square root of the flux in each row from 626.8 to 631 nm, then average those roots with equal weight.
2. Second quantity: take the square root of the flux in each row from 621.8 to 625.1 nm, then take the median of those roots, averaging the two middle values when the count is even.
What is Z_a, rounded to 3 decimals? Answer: 0.008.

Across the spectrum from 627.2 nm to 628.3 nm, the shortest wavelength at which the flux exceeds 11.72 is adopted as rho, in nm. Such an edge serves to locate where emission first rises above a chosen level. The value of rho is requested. 627.314 nm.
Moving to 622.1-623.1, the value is 622.136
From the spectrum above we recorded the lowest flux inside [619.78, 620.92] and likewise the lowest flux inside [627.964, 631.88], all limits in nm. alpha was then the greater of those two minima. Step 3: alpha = 11.0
